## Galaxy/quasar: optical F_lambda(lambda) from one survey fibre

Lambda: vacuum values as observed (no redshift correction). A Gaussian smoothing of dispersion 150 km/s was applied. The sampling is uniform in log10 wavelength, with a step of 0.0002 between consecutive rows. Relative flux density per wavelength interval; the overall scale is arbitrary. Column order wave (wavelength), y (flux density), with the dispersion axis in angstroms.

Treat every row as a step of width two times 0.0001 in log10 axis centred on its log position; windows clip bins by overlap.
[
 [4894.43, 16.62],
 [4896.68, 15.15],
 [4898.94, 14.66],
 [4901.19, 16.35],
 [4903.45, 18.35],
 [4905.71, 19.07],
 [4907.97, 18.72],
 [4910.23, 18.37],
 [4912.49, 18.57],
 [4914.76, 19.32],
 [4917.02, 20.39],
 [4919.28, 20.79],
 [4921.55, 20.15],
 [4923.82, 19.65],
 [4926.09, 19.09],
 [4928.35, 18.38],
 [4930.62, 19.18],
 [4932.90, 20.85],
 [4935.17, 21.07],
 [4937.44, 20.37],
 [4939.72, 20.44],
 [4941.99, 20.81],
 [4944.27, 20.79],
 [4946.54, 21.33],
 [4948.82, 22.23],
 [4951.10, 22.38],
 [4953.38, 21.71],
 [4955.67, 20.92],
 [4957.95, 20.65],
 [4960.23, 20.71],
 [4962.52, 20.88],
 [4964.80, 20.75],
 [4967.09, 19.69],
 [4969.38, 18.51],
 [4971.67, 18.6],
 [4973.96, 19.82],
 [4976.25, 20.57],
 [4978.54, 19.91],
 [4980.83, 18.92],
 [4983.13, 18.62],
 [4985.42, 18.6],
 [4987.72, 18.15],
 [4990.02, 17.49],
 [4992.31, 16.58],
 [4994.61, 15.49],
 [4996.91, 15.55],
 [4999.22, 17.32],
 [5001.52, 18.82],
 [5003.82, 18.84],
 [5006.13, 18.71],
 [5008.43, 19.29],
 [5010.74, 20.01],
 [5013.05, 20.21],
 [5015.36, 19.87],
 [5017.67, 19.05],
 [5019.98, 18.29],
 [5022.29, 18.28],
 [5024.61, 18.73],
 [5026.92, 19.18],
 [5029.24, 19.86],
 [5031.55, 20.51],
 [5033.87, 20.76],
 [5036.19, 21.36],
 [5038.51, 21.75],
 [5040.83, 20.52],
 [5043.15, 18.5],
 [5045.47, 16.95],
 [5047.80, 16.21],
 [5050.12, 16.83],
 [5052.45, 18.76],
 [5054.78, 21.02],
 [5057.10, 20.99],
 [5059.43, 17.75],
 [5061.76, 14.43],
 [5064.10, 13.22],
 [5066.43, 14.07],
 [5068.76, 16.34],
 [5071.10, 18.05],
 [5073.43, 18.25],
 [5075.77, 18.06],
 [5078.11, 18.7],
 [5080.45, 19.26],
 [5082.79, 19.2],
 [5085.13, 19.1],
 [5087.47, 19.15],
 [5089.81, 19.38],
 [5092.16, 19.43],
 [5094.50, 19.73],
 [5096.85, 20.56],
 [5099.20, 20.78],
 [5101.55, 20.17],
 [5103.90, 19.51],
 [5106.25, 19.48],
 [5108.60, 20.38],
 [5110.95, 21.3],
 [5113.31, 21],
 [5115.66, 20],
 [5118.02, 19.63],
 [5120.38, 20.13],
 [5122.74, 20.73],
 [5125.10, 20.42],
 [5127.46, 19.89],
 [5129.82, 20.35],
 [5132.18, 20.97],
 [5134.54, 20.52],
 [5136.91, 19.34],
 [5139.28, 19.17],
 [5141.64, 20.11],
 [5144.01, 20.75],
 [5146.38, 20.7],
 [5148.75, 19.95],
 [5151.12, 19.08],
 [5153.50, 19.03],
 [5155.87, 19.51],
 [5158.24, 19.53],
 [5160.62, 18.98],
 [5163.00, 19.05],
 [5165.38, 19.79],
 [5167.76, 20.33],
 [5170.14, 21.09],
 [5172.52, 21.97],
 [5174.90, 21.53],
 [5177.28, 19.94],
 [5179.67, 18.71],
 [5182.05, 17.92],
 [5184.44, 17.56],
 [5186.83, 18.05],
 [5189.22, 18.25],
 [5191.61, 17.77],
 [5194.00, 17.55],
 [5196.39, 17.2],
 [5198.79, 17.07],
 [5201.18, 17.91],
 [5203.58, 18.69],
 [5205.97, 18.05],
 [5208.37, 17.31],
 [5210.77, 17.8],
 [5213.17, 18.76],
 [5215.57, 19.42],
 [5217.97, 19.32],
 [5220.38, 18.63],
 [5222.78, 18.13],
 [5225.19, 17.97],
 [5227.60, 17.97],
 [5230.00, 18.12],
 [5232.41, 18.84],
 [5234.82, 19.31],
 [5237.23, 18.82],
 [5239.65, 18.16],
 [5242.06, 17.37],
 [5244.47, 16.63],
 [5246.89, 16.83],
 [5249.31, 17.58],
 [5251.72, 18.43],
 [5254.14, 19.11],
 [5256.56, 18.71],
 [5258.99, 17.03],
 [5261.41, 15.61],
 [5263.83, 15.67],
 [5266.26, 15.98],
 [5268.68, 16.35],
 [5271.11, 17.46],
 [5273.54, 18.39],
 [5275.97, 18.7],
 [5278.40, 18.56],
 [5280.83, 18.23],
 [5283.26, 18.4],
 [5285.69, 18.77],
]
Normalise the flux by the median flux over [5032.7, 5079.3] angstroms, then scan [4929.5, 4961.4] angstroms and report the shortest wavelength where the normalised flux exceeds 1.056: 4930.62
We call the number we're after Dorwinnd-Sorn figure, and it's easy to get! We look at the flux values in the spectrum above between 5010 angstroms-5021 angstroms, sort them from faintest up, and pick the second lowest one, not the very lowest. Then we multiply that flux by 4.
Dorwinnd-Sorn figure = 76.2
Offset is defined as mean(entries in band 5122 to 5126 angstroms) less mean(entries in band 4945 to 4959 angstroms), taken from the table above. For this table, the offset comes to -1.0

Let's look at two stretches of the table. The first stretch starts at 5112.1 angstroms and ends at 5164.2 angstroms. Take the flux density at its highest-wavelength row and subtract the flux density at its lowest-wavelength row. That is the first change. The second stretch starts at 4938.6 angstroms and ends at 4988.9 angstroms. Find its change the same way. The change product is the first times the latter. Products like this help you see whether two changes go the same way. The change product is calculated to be 4.5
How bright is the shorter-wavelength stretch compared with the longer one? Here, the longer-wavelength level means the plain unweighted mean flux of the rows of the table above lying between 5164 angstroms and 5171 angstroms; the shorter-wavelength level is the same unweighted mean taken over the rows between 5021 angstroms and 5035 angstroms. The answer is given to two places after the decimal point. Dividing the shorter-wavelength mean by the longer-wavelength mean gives 0.96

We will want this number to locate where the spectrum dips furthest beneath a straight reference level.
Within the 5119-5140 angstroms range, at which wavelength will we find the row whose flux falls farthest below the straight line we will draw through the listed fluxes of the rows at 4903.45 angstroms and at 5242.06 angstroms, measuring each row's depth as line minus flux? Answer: 5139.28 angstroms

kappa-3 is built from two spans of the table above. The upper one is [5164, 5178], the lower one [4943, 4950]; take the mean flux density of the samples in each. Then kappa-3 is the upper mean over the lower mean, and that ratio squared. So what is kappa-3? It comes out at 0.94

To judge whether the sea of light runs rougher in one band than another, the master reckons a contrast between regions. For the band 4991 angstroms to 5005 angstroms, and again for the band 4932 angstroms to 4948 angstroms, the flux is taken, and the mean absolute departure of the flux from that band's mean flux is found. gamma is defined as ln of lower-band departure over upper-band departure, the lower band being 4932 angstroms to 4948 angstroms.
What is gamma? -1.6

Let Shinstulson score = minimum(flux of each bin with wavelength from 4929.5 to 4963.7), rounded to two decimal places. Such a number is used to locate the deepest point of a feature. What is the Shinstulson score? 19.18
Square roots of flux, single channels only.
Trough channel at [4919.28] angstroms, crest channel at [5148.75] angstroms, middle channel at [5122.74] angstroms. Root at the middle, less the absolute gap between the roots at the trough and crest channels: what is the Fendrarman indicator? 4.46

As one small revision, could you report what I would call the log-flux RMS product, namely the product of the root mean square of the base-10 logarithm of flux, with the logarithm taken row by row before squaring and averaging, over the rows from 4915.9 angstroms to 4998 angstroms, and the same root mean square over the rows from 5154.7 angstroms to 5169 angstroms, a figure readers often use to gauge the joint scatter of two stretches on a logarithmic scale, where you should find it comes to 1.670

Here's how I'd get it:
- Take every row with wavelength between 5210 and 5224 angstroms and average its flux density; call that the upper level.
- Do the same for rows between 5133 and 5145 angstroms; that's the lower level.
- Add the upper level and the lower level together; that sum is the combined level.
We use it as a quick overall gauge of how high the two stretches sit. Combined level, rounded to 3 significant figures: 38.7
